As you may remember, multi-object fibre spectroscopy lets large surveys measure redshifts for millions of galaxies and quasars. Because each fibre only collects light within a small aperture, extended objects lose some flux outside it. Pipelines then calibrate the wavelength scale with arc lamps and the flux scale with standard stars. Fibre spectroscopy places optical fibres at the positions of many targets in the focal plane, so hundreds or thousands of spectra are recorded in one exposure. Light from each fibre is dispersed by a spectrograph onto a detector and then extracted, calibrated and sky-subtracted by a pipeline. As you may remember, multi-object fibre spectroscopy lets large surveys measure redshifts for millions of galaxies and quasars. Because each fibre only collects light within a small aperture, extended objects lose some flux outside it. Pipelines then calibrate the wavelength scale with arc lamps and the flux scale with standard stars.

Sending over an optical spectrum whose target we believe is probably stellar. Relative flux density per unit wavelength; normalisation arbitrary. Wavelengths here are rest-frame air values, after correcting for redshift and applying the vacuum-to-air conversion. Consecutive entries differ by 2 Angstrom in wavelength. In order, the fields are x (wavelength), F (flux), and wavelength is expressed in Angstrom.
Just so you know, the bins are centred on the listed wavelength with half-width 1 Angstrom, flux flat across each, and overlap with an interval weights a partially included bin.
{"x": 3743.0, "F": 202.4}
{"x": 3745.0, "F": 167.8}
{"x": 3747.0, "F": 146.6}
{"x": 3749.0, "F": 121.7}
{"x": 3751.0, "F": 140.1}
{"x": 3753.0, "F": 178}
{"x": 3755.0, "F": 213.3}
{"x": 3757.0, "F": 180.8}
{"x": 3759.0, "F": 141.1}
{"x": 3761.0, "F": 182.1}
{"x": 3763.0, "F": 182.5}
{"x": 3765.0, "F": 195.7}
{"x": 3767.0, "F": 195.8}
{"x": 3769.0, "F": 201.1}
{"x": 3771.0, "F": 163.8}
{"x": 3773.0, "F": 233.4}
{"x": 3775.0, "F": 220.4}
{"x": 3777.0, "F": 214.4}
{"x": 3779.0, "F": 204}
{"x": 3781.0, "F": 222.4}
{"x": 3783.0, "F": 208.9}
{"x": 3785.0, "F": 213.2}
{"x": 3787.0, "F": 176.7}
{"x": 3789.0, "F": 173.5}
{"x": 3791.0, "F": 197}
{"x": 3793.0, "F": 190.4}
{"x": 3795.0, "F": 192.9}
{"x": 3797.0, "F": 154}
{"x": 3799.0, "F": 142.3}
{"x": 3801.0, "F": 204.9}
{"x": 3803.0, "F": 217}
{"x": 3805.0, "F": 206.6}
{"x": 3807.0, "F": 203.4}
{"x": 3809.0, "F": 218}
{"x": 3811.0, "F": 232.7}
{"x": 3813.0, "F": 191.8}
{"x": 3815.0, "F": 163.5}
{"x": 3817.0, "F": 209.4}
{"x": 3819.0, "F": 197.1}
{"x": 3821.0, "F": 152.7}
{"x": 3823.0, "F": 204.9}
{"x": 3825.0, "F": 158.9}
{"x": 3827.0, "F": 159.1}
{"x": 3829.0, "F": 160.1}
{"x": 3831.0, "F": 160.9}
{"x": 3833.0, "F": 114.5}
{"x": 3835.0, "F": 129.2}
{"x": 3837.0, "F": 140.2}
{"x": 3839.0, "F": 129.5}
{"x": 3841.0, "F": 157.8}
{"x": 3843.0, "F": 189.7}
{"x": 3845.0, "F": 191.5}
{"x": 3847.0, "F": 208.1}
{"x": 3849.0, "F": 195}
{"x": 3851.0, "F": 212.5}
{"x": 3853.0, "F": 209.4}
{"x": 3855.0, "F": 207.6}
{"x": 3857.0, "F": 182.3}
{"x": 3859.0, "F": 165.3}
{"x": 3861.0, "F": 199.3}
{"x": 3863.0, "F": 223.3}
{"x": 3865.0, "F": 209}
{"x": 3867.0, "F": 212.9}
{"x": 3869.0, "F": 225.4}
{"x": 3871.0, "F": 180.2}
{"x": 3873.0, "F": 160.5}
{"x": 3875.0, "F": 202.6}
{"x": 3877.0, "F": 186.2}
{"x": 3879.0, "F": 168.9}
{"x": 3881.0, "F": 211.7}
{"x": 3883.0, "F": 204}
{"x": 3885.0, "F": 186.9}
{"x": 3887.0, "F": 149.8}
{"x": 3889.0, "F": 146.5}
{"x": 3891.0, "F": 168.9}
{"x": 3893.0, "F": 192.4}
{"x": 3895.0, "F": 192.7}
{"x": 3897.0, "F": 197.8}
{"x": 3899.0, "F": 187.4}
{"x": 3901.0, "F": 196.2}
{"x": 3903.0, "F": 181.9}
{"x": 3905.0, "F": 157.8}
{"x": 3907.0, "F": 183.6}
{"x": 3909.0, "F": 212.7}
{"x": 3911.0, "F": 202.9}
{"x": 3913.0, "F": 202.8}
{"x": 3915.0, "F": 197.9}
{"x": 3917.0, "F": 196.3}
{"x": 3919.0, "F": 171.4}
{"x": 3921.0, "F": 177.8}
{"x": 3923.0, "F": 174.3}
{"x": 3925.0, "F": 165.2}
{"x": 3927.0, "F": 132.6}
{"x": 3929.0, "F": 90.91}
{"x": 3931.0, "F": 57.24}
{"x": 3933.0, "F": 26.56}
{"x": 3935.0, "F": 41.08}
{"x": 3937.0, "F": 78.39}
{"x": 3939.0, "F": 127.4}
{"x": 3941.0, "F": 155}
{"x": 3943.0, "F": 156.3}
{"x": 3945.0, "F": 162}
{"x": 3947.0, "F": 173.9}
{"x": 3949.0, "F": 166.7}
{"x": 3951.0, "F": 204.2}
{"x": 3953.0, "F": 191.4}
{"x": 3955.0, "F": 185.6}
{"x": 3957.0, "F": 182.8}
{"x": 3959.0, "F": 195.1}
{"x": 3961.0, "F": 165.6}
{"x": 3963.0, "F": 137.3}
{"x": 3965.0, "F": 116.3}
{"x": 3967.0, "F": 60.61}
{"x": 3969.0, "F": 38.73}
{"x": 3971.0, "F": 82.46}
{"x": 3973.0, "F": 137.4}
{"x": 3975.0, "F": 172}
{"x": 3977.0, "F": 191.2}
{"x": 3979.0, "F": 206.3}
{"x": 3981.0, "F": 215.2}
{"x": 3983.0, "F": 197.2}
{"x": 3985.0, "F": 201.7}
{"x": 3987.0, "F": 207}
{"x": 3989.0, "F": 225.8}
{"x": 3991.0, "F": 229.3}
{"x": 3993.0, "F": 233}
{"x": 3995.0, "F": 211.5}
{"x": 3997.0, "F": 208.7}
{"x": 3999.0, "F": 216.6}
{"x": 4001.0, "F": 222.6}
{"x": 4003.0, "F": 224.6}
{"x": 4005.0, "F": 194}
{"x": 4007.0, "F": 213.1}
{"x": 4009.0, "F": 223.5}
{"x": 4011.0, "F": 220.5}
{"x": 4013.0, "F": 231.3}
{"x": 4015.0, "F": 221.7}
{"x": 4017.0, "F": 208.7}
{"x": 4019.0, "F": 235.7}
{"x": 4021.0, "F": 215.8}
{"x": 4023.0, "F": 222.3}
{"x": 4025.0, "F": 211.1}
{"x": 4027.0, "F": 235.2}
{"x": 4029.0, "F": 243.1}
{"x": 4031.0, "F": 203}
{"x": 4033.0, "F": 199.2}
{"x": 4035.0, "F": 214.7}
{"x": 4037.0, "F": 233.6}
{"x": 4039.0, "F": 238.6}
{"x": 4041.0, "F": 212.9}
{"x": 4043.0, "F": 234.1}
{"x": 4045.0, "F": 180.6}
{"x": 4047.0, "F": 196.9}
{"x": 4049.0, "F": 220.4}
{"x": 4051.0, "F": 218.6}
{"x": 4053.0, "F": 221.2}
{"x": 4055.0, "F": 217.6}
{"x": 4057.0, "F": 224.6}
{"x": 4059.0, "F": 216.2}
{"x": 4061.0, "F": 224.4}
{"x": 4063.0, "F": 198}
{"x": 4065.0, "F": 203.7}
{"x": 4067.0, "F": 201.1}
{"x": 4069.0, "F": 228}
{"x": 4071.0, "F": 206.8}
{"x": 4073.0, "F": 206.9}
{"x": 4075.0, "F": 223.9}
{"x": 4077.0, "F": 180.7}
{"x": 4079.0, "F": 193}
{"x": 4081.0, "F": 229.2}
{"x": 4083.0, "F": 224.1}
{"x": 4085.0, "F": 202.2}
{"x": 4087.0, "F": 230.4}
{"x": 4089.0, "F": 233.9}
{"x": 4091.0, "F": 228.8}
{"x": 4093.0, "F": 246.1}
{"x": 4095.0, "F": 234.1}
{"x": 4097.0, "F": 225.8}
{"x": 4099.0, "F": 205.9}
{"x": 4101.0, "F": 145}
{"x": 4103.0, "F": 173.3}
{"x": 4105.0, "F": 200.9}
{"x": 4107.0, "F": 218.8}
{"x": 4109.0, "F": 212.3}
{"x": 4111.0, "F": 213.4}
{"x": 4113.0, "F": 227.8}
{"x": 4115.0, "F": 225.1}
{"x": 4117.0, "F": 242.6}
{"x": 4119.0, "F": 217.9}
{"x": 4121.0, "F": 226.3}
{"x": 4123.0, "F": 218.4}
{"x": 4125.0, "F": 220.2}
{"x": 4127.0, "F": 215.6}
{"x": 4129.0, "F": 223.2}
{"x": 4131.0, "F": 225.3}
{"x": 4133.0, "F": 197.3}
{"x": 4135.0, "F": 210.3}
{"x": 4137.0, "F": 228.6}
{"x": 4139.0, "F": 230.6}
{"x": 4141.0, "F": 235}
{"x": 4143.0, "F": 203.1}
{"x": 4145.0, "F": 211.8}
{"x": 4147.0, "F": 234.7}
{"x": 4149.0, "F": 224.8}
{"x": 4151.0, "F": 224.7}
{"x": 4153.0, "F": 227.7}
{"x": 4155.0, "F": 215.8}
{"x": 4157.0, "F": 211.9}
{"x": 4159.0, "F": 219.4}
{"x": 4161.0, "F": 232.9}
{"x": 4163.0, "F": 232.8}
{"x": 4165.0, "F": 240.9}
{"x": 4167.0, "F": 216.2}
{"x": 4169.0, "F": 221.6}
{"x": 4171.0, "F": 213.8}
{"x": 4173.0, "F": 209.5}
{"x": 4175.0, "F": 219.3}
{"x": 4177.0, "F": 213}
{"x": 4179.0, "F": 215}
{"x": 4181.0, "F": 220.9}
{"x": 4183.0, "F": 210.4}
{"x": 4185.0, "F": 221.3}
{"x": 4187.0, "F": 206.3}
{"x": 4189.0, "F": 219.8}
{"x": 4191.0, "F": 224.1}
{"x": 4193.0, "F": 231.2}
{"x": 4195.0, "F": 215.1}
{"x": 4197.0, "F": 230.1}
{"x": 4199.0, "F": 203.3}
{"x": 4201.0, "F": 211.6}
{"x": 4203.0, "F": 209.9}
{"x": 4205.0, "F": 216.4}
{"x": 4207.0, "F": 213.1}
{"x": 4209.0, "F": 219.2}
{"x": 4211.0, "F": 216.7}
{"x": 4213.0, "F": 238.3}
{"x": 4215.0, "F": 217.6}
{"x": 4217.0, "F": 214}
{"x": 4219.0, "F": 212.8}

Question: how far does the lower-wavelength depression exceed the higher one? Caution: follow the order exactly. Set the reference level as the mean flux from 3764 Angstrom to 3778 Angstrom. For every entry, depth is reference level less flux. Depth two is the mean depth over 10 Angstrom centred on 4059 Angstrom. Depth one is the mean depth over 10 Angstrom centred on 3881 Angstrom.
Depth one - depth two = 25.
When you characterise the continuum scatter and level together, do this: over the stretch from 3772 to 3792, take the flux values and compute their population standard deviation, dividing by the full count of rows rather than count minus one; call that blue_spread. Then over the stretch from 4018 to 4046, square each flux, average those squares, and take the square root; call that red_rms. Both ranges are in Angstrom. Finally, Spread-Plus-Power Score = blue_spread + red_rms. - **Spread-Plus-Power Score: 239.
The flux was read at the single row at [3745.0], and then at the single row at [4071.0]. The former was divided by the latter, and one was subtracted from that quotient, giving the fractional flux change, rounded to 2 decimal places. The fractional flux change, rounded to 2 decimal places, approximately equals -0.19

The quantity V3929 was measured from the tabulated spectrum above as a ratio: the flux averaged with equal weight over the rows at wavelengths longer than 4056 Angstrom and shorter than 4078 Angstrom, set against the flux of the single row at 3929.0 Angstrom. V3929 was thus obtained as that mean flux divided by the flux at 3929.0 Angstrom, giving 2.3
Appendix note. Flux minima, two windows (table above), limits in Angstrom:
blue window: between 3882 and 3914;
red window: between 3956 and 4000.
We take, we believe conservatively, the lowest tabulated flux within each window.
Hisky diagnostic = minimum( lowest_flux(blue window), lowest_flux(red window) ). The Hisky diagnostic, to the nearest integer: 39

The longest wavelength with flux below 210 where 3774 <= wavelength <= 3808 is 3807.0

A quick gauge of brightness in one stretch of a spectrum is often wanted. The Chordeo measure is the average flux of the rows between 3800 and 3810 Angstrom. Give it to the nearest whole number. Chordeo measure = 210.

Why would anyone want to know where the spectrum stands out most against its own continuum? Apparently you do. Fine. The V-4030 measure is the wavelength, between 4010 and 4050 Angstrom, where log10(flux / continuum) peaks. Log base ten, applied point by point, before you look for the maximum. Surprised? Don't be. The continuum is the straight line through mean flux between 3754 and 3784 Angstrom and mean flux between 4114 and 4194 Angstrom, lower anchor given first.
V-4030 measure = 4029.0 Angstrom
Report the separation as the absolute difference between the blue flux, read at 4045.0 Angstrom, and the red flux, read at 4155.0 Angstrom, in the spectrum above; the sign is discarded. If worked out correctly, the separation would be 35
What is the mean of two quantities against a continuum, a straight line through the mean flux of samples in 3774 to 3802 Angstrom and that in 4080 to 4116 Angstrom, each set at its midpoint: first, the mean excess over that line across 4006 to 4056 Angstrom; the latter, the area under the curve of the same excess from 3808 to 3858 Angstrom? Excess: -446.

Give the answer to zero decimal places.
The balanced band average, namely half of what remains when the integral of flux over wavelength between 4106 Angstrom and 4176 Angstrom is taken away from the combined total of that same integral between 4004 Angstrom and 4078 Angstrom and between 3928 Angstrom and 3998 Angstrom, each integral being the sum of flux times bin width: 5664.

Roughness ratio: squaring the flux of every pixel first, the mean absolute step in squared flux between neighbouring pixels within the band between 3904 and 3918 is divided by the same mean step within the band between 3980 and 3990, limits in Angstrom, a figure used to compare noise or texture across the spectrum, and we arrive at 0.9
